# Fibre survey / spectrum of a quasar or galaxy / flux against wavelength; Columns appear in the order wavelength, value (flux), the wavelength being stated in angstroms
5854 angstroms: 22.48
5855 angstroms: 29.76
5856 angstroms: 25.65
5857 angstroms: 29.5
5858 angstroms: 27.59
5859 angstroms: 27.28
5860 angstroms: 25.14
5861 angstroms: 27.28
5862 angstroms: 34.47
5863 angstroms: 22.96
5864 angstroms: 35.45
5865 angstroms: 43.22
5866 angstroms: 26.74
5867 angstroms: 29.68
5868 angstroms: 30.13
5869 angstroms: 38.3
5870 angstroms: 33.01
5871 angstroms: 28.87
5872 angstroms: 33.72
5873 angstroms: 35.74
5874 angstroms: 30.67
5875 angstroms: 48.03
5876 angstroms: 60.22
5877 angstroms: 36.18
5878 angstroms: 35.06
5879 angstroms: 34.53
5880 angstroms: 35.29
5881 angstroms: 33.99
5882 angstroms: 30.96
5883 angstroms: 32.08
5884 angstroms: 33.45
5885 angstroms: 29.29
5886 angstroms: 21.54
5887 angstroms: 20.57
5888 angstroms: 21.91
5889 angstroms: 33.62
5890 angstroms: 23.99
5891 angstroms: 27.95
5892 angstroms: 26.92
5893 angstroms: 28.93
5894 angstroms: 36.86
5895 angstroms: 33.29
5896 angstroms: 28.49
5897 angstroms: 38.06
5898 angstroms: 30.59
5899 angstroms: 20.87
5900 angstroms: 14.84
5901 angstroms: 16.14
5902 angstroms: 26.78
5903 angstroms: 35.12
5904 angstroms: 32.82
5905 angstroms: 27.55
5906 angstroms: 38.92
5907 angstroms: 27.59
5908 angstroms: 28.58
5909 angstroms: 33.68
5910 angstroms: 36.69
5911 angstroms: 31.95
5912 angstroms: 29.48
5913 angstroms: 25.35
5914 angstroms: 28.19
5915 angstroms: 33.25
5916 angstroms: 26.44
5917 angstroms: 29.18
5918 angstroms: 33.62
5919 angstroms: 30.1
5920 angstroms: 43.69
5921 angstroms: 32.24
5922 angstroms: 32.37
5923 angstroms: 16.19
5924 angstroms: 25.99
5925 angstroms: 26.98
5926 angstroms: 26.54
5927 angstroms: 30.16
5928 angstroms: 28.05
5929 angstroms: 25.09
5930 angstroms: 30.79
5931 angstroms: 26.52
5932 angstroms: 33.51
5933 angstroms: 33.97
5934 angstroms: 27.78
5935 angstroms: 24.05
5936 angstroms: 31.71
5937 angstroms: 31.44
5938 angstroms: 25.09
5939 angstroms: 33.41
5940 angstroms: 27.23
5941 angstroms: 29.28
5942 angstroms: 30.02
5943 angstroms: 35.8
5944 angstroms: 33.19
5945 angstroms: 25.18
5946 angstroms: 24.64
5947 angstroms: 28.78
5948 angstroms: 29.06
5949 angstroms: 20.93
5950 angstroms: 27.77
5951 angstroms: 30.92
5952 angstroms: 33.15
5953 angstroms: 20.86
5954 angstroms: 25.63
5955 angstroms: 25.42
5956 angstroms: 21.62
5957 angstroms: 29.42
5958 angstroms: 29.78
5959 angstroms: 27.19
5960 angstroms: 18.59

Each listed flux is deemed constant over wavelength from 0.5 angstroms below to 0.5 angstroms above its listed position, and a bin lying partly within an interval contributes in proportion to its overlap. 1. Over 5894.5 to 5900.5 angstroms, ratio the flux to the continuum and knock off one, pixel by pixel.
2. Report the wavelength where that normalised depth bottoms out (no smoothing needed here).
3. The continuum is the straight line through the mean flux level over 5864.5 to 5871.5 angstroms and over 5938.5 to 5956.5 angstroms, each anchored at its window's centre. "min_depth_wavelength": 5900 angstroms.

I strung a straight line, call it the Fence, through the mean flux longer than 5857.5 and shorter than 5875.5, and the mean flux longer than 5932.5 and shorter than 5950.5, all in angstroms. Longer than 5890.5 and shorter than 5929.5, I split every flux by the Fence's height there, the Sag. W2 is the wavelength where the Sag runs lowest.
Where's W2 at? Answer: 5900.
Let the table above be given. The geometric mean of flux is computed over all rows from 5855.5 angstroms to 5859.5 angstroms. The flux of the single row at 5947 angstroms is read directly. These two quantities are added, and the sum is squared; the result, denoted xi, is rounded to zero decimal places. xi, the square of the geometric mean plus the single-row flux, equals 3164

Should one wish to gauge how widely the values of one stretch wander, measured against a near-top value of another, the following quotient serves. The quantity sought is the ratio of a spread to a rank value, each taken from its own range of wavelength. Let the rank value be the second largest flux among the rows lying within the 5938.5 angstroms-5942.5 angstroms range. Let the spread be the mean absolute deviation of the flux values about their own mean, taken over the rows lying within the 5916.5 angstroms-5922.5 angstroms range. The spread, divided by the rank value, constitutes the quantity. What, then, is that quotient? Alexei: 0.11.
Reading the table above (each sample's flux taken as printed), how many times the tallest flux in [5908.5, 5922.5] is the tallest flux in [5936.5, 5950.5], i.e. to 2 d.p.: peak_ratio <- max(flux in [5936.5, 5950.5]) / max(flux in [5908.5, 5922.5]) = 0.82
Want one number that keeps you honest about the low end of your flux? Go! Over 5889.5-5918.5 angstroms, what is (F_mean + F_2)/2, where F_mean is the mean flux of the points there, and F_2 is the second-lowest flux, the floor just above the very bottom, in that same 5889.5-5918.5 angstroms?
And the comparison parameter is 23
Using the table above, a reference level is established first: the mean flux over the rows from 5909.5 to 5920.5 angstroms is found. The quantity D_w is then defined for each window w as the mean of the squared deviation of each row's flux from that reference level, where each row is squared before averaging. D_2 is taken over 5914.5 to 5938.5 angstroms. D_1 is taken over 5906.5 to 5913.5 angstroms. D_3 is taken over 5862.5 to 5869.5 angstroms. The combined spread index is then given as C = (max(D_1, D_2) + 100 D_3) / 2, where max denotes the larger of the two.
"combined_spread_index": 2147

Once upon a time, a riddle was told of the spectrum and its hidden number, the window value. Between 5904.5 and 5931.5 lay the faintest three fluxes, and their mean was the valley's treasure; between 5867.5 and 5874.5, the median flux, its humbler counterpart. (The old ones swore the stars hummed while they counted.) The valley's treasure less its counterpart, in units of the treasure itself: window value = -0.5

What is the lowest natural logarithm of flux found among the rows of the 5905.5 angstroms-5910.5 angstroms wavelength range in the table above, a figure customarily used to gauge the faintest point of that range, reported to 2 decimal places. 3.32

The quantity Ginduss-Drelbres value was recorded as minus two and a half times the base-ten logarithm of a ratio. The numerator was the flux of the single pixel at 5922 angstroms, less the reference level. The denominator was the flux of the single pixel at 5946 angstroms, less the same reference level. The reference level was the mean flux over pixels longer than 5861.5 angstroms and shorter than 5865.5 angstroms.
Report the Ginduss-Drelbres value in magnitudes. 1.9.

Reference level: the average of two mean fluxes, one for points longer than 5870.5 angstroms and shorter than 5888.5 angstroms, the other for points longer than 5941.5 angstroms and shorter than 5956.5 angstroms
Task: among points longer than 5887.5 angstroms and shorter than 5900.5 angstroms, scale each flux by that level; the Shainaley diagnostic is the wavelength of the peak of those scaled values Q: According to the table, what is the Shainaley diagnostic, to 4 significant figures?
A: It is 5897 angstroms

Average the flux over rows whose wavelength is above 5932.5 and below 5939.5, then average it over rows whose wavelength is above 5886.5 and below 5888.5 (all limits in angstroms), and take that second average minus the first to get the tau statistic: -8.4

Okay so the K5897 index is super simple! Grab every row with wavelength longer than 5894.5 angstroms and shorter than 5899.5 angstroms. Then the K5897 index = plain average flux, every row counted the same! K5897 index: 30.3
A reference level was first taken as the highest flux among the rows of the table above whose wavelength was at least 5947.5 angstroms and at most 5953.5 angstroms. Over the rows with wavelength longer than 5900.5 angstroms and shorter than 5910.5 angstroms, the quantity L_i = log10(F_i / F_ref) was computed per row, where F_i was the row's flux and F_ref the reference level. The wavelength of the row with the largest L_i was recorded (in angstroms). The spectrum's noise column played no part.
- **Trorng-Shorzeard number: 5906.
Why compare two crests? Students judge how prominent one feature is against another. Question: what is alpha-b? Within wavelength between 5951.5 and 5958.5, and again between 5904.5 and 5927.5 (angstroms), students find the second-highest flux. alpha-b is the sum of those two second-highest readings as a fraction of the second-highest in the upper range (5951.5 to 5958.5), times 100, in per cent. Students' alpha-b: 231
